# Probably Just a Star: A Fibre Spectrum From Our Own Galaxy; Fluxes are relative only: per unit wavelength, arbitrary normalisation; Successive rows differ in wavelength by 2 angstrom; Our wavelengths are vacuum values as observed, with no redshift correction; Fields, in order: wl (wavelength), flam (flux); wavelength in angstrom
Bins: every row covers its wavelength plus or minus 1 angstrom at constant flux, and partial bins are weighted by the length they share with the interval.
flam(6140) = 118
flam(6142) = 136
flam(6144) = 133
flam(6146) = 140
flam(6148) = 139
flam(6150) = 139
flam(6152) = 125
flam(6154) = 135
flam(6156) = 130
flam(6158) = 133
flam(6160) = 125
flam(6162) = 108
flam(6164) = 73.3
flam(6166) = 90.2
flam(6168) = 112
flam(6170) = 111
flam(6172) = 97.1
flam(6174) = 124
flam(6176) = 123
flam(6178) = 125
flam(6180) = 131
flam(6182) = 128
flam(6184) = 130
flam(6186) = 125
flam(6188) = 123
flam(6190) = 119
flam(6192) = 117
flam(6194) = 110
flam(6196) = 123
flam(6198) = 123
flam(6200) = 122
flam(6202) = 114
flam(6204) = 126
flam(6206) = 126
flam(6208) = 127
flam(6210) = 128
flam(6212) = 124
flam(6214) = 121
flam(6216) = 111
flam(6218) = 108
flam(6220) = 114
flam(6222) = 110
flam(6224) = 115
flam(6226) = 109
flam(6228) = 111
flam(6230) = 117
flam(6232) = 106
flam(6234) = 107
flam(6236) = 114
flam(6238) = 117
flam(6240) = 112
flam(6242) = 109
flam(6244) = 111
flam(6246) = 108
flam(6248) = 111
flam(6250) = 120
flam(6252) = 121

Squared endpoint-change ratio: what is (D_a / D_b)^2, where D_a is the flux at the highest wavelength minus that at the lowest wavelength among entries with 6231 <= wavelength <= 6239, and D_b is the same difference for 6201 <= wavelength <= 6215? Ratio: 2.47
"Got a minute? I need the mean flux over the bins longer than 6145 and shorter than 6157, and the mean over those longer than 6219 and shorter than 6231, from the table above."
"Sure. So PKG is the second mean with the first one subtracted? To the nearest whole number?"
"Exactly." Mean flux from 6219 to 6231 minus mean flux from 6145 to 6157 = -22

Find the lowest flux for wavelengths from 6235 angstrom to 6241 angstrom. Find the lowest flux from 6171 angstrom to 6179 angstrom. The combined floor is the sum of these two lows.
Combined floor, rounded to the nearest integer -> 209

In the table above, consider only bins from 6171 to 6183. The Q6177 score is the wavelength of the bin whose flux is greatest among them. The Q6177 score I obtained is 6180 angstrom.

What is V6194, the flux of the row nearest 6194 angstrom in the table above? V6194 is 110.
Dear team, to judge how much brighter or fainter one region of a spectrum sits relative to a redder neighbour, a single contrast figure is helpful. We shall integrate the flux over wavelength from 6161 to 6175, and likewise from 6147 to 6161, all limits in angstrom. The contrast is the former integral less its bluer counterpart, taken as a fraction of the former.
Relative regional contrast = -0.29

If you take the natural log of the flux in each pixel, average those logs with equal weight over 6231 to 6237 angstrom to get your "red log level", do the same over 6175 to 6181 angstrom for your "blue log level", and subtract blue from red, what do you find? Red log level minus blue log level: -0.15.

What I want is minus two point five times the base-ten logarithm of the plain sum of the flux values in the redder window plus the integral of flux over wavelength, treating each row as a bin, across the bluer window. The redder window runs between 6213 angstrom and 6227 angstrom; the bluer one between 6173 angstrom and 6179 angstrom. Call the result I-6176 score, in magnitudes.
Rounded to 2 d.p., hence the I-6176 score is -7.96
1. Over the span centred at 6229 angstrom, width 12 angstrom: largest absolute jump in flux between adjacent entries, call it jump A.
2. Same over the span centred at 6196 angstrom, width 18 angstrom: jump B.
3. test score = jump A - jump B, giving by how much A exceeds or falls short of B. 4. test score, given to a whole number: -2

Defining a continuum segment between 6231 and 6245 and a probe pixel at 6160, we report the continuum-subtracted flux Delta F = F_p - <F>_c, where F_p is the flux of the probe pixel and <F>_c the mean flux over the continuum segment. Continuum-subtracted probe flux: 14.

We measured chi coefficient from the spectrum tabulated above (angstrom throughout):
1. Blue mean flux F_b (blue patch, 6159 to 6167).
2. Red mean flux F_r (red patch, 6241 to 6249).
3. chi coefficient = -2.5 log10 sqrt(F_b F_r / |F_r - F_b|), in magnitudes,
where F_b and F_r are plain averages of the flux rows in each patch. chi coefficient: -3.76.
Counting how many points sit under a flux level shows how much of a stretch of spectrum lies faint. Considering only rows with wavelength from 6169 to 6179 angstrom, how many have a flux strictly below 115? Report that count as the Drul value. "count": 2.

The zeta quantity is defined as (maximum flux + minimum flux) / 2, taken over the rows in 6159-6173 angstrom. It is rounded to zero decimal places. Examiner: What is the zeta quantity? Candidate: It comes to 99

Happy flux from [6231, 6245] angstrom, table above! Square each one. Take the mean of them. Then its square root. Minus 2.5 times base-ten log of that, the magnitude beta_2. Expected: -5.11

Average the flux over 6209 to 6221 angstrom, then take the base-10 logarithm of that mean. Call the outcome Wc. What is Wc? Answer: 2.07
